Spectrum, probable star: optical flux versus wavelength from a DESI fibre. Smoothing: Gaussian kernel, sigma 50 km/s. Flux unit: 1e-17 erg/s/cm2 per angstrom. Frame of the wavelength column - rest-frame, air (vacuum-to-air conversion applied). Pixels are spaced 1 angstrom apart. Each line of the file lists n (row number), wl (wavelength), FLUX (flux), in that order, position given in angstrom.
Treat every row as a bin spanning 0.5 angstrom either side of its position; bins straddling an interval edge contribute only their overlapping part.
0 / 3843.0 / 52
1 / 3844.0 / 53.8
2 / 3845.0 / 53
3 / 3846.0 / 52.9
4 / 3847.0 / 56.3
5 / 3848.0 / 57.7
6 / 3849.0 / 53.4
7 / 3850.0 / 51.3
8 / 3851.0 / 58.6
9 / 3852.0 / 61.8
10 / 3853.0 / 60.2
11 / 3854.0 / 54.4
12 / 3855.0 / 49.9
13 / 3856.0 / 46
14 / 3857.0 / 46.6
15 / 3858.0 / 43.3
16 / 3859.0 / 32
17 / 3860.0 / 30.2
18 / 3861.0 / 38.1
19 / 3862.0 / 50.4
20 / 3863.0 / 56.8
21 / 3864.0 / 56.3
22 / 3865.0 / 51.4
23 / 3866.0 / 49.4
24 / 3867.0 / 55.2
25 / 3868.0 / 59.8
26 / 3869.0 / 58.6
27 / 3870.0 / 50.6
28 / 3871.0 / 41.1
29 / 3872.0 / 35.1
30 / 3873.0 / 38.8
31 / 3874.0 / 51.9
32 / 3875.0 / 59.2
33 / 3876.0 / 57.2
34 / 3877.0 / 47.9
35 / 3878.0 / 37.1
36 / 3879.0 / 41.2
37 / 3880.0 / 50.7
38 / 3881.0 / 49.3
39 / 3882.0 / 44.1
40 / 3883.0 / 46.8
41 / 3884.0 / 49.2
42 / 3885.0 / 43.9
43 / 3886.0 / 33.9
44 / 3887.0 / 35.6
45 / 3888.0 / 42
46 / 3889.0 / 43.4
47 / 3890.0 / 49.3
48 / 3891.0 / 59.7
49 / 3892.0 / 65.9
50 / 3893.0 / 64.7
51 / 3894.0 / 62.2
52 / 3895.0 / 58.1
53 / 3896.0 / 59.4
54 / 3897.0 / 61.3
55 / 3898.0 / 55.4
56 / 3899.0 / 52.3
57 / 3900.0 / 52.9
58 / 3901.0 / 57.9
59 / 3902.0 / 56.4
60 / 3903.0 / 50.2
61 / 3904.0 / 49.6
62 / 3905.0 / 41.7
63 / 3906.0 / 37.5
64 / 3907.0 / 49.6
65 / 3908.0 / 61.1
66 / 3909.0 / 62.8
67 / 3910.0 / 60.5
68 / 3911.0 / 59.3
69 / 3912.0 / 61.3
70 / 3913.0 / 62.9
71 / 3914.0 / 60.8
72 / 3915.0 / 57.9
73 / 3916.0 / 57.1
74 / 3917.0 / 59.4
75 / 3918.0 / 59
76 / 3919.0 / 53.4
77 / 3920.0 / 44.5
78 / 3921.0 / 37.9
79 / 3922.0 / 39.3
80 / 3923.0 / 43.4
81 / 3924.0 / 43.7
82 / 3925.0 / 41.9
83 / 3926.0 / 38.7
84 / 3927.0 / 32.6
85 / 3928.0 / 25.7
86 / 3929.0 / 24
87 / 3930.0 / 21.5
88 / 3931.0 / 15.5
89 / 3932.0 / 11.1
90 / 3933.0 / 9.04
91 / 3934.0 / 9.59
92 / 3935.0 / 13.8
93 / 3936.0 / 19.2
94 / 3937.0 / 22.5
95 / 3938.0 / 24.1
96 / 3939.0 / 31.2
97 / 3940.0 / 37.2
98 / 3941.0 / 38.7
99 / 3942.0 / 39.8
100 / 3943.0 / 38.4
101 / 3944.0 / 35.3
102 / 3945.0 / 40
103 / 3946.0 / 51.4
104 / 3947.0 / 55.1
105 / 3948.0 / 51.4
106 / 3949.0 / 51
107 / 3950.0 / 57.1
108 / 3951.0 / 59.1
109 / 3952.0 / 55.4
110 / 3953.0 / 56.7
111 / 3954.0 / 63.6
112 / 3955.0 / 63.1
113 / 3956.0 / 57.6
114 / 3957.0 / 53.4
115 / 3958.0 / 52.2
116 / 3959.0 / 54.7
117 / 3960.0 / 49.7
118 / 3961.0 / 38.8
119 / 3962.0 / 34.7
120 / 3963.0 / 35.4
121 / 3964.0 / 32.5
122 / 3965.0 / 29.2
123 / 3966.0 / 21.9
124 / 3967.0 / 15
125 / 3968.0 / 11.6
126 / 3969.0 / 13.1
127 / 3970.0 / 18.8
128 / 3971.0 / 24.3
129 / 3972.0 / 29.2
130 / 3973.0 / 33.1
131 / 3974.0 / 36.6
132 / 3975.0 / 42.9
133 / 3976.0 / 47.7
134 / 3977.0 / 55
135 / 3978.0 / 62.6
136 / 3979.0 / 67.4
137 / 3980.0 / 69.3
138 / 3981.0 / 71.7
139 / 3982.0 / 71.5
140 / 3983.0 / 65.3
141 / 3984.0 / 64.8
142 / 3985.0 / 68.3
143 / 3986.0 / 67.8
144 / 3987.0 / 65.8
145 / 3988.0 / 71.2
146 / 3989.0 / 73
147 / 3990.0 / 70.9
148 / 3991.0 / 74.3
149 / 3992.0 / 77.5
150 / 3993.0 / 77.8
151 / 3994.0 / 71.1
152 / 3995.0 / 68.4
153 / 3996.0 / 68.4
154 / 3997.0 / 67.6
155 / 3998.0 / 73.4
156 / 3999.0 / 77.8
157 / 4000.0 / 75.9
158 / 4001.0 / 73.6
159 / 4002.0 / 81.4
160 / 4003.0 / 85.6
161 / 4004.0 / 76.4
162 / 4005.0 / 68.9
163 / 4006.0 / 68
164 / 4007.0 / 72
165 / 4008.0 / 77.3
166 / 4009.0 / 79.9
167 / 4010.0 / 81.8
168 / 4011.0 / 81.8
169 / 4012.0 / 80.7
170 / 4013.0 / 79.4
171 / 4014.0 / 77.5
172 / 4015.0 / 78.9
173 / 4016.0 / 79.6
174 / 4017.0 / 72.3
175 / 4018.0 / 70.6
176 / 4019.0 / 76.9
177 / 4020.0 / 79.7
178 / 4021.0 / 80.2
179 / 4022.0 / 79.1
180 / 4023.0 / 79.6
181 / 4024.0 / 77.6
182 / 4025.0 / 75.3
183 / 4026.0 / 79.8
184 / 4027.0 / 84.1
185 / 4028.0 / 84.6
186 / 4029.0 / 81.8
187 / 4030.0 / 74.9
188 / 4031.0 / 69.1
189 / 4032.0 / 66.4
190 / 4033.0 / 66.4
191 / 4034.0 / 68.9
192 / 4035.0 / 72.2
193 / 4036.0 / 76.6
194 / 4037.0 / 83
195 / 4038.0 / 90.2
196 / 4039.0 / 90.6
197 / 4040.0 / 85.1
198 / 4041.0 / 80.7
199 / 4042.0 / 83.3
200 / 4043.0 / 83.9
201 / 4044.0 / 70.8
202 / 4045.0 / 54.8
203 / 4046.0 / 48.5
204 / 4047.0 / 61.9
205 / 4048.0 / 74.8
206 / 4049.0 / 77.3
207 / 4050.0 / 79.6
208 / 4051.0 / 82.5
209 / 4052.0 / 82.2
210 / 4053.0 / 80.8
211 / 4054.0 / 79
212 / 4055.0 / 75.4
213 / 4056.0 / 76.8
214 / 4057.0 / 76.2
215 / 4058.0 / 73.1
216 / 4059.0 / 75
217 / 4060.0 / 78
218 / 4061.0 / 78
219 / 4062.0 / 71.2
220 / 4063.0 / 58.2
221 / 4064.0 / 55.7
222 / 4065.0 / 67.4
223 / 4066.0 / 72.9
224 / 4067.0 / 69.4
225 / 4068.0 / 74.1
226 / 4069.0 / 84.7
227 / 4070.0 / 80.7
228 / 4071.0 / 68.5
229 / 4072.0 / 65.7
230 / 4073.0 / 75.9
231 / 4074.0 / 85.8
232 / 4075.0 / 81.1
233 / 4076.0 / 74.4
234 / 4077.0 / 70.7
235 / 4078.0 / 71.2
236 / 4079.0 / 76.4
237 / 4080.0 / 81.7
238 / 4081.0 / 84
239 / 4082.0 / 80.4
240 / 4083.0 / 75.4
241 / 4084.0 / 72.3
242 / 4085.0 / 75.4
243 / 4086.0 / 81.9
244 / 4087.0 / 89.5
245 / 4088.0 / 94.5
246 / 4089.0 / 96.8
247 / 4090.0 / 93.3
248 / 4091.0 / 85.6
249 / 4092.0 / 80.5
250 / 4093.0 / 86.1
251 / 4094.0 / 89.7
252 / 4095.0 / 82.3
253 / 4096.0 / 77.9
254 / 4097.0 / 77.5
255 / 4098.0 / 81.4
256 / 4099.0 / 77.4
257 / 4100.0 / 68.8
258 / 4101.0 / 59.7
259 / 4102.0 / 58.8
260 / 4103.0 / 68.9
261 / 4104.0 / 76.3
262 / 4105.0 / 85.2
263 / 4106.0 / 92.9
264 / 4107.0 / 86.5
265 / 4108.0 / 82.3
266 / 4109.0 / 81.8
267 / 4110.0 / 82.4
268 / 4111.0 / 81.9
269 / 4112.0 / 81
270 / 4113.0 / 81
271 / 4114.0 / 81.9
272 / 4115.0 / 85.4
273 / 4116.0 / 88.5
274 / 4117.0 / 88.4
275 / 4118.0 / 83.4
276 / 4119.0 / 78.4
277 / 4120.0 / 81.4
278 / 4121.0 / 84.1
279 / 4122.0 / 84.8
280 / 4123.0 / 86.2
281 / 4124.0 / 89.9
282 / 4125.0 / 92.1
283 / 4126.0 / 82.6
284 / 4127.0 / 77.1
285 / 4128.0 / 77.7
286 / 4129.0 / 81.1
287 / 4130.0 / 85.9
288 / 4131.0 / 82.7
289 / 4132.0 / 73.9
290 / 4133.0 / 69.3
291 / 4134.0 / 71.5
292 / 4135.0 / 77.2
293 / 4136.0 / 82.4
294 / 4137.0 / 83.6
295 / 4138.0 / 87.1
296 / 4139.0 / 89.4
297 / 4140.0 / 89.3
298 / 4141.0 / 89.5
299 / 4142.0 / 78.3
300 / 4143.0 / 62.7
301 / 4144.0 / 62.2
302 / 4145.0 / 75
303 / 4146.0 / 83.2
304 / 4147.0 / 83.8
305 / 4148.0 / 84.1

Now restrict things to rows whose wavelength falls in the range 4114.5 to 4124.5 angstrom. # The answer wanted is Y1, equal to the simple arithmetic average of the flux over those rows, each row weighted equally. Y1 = 85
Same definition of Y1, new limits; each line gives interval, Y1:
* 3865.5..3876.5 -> 51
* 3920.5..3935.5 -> 27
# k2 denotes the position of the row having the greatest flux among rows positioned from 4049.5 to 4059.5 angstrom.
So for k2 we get 4051.0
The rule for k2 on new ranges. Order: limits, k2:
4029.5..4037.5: 4037.0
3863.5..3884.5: 3868.0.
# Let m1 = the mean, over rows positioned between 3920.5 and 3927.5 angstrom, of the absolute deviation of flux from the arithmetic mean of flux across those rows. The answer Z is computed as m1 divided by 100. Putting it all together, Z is 0.029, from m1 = 2.9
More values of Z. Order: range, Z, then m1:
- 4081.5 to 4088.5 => 0.062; 6.2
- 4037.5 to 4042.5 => 0.035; 3.5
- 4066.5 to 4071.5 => 0.058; 5.8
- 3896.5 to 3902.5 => 0.025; 2.5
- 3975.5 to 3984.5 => 0.059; 5.9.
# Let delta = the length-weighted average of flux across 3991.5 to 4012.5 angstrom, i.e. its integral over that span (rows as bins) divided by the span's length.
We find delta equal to 75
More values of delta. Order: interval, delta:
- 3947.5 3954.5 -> 56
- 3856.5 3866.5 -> 45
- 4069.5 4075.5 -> 76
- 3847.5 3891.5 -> 48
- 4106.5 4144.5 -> 82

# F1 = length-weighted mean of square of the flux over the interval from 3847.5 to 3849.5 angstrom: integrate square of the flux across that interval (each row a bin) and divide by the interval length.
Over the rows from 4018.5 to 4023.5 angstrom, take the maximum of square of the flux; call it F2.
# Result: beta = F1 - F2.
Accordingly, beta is -3342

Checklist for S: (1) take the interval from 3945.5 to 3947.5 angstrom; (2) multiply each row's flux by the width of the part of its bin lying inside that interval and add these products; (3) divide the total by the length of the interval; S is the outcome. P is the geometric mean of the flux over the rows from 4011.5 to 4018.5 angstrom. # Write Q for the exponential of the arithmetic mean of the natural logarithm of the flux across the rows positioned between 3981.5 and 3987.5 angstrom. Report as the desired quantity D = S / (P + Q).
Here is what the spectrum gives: 0.37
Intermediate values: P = 77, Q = 67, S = 53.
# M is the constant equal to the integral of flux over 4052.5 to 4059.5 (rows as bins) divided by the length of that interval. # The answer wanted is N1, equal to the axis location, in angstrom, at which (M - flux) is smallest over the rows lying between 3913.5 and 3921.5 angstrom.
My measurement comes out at 3914.0 angstrom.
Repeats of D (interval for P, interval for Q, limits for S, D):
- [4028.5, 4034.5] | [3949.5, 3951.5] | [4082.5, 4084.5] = 0.57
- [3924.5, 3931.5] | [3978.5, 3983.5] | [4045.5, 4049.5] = 0.68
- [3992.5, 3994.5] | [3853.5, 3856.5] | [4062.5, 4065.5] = 0.49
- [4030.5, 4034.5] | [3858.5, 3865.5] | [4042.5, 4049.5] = 0.61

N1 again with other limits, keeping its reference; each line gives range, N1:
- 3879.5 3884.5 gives 3880.0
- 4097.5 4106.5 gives 4106.0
